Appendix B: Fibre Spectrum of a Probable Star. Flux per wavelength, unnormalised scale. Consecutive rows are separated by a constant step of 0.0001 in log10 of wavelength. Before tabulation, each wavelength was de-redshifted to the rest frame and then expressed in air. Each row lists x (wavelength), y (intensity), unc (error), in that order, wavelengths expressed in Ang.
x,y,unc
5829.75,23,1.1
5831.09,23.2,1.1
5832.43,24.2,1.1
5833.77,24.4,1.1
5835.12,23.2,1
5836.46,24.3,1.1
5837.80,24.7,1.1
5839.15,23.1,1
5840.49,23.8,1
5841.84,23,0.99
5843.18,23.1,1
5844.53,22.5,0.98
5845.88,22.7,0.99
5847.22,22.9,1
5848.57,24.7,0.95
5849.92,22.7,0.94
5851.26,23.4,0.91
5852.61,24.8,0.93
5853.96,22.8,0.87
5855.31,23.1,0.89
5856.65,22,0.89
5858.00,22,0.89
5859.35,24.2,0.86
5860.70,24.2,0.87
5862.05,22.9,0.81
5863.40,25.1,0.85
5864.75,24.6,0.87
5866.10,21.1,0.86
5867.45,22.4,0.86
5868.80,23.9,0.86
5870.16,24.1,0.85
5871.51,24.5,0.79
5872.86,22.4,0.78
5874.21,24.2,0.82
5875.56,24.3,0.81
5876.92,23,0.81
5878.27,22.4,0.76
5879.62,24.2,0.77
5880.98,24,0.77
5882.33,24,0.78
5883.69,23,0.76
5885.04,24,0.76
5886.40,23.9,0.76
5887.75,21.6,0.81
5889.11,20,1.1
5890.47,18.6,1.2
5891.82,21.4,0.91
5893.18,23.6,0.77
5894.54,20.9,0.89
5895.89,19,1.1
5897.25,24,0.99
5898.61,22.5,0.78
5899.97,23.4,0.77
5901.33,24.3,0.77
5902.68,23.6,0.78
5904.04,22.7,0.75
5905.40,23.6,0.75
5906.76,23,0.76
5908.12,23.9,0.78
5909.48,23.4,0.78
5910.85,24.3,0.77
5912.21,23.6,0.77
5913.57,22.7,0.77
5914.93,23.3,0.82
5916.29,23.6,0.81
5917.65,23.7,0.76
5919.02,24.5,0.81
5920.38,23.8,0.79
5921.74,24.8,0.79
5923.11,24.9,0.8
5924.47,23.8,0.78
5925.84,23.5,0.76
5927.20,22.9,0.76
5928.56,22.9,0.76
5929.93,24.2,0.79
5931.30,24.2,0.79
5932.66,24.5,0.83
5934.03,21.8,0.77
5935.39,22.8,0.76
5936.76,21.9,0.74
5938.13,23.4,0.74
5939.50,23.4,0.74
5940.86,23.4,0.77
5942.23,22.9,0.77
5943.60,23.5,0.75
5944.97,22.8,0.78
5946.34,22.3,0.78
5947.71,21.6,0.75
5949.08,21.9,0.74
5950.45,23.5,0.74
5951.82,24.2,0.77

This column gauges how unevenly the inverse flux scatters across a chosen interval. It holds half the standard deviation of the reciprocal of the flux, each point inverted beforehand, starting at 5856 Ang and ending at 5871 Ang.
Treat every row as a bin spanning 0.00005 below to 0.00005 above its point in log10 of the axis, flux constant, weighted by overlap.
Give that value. 0.0012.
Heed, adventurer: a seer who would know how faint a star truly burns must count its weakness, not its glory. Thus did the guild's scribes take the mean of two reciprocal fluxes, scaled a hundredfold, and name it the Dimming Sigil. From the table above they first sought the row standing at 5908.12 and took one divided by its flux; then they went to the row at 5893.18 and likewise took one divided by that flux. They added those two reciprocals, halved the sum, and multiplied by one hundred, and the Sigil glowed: 4.21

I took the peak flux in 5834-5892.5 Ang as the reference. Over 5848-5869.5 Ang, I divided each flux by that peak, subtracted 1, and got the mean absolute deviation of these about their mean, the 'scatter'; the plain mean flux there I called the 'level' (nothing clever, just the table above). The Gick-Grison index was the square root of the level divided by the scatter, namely 24.3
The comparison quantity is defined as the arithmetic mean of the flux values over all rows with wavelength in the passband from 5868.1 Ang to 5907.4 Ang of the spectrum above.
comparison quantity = 22.9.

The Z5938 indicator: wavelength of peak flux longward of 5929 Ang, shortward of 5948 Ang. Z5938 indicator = 5932.66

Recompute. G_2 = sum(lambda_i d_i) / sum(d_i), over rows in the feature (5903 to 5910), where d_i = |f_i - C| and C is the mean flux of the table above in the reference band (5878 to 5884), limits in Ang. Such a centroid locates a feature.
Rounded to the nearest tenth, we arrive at 5906.0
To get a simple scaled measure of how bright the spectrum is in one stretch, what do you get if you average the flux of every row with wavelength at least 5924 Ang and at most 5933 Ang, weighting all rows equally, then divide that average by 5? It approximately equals 4.74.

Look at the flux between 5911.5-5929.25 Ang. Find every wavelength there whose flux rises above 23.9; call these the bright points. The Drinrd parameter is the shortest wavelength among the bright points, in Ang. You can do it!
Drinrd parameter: 5919.02 Ang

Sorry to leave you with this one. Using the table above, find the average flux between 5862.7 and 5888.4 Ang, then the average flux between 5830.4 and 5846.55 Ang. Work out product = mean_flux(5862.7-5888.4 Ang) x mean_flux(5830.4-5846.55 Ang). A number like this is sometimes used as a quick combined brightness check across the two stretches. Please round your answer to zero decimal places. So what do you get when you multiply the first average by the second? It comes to 553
